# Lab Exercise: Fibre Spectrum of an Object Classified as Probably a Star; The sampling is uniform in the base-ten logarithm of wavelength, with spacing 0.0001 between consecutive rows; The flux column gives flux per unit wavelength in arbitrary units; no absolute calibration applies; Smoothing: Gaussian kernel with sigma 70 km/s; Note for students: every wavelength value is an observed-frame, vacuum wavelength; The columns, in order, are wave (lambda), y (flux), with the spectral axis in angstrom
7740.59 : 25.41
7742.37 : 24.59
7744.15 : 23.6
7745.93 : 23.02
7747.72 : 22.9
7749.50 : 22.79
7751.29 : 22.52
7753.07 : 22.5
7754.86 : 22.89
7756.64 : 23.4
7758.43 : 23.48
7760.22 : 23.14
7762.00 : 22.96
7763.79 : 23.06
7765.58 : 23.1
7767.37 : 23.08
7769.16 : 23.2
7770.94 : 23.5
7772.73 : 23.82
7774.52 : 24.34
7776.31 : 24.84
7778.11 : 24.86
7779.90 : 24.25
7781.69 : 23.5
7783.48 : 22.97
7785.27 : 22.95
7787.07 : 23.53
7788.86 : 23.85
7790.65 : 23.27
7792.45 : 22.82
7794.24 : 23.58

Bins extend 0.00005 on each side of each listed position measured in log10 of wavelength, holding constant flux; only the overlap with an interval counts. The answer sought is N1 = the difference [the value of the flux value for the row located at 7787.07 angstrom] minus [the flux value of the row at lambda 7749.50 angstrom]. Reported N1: 0.7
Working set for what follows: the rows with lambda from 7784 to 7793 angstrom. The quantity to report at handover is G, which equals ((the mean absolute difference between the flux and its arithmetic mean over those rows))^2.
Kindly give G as 0.105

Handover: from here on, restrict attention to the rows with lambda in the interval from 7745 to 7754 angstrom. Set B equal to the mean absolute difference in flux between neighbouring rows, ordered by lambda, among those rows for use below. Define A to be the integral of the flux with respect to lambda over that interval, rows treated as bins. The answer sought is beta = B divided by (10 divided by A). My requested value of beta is 3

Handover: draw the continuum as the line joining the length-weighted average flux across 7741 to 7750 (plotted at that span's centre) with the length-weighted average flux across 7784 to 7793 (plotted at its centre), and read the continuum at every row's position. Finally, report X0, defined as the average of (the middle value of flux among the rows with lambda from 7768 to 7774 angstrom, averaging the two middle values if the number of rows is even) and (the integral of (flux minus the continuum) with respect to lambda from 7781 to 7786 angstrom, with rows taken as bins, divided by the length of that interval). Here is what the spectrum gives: 11.7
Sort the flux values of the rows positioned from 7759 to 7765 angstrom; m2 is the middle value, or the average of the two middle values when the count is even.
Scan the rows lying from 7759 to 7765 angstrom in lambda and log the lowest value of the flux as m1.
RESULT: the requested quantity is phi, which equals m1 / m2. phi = 0.996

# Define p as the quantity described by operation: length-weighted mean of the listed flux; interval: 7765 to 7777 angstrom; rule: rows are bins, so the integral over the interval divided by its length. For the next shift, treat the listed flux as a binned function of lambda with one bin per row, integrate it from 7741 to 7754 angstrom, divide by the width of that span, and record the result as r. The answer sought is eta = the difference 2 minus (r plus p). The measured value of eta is -44.9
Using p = 23.7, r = 23.2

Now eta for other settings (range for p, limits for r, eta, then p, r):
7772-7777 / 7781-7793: -45.6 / 24.3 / 23.3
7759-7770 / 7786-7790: -44.7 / 23.1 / 23.6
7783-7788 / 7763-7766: -44.2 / 23.2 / 23.1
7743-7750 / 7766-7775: -44.7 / 23.2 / 23.5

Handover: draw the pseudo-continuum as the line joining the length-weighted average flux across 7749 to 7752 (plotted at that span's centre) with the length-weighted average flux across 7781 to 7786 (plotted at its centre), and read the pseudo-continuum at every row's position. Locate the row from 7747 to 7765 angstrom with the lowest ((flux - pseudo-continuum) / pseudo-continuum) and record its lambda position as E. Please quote 7753.07 angstrom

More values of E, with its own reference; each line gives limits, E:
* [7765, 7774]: 7767.37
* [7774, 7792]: 7785.27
